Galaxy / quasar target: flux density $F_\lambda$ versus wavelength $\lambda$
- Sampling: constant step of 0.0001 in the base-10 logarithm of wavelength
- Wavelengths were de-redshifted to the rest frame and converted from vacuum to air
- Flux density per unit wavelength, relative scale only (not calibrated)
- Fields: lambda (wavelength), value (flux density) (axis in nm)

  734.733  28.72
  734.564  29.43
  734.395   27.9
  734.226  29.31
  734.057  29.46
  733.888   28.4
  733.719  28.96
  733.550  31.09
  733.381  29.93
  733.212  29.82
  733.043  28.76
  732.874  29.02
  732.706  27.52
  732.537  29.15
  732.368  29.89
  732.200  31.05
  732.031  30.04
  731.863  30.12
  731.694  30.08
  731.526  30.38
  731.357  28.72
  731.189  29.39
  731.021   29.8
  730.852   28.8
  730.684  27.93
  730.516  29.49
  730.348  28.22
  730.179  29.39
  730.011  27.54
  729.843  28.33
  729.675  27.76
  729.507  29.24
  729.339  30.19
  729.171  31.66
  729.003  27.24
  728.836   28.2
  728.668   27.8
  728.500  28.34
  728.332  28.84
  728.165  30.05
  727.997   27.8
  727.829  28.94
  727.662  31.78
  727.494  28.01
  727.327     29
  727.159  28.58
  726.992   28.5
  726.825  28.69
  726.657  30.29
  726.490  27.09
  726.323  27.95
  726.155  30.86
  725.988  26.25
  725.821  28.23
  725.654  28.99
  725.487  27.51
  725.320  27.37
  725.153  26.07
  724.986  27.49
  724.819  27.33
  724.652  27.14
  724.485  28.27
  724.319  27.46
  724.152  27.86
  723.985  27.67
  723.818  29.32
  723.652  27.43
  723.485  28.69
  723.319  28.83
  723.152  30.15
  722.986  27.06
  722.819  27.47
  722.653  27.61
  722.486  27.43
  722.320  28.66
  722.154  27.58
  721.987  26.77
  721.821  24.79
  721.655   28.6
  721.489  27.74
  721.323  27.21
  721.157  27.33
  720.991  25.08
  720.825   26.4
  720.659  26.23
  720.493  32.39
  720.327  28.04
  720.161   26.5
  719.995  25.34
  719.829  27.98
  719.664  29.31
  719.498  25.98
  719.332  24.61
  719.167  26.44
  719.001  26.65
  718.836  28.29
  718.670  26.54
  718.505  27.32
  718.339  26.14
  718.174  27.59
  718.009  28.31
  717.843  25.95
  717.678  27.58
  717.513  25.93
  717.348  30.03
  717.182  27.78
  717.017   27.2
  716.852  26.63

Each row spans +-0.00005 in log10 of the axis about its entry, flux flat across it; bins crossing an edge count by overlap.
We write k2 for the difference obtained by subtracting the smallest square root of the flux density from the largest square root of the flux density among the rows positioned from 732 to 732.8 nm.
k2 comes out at 0.33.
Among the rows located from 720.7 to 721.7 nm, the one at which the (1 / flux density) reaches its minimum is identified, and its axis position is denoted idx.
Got 721.655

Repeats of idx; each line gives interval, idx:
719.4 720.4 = 719.664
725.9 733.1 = 727.662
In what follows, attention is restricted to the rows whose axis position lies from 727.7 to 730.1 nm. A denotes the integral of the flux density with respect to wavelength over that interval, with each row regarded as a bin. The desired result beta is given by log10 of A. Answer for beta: 1.8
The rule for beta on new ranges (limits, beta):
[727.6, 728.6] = 1.5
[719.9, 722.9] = 1.9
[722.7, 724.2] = 1.6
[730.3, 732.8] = 1.9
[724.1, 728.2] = 2.1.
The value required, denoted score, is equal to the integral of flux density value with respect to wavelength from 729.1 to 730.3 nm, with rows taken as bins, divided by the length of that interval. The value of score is 29.1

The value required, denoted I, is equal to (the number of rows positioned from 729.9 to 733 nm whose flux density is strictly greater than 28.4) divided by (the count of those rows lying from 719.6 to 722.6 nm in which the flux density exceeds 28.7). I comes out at 7.0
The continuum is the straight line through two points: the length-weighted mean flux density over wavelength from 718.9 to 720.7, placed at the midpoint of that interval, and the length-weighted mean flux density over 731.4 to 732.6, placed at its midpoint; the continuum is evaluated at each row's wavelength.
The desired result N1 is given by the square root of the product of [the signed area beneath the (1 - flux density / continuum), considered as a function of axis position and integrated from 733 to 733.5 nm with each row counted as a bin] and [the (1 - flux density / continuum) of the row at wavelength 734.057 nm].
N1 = 0.020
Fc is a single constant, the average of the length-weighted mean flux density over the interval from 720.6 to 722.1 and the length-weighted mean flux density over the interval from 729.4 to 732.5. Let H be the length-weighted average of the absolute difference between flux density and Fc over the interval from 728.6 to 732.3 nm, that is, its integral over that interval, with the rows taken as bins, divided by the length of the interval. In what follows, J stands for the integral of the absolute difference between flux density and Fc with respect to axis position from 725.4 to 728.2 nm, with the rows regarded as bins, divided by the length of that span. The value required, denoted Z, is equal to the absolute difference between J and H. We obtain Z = 0.2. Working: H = 1.33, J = 1.13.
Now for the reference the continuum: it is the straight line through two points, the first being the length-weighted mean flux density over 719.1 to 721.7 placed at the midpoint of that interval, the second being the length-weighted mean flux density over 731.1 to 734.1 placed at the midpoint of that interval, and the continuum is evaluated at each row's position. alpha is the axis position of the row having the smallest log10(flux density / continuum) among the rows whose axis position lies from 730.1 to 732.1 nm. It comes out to 730.684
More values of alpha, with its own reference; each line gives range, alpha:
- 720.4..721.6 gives 720.991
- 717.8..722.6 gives 721.821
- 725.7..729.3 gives 725.988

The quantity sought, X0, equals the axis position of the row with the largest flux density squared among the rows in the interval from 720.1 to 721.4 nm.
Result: 720.493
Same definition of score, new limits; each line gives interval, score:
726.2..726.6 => 28.0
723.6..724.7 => 27.9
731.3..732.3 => 30.1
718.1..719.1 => 27.1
